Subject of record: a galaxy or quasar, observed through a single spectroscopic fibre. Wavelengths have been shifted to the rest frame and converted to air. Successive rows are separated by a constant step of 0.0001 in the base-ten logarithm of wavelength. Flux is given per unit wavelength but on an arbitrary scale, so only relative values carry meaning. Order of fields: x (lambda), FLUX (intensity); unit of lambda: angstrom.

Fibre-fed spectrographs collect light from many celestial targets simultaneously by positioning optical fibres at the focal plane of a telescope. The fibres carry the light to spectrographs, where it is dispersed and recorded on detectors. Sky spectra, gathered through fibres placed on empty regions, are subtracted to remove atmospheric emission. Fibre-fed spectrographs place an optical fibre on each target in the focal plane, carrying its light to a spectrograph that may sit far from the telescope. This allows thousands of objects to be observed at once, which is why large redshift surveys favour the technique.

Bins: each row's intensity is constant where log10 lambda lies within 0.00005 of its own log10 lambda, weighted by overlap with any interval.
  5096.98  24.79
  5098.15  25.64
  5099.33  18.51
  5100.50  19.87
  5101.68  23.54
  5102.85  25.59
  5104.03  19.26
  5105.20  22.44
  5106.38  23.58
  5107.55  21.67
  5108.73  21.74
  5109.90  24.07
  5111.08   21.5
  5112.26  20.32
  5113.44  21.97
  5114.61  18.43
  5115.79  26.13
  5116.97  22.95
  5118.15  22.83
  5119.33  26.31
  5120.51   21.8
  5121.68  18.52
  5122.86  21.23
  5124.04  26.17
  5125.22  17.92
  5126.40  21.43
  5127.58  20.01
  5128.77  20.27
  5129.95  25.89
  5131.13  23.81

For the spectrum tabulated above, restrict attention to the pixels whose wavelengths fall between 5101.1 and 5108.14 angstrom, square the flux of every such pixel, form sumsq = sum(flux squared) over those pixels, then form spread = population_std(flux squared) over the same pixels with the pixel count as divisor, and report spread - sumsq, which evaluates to -3022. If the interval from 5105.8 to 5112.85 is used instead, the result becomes -2895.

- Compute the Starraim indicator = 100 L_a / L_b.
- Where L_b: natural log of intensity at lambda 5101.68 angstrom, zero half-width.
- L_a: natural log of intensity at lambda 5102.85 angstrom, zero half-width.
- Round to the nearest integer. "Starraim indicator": 103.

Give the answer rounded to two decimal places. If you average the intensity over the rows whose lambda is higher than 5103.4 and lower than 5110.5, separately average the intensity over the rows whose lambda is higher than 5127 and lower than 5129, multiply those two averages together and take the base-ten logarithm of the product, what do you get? 2.65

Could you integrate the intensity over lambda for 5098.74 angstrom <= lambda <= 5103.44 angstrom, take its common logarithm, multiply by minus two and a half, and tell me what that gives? -5.03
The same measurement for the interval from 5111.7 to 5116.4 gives -5.02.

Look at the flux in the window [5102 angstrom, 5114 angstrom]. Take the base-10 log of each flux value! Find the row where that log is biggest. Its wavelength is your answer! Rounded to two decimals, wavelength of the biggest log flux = 5102.85 angstrom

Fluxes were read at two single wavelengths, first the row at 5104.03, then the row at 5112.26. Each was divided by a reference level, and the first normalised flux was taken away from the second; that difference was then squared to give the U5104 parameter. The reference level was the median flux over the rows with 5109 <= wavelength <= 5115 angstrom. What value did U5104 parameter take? 0.002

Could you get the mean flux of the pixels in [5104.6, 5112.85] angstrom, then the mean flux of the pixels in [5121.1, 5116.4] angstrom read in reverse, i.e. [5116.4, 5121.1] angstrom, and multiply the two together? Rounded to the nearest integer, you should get 521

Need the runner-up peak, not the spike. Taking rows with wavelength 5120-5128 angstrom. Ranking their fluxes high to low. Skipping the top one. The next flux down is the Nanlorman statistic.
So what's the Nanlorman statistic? 21.8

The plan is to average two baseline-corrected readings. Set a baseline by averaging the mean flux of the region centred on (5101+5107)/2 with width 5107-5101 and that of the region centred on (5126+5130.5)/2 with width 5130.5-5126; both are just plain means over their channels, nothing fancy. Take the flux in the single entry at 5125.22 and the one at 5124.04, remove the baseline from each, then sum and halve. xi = -0.3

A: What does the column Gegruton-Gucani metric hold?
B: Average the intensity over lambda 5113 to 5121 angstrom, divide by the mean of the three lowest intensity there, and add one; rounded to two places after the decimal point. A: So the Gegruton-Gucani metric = 2.11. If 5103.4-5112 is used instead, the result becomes 2.06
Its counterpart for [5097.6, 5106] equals 2.15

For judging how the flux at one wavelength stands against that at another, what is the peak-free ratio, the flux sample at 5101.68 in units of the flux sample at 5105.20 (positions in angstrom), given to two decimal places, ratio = 1.05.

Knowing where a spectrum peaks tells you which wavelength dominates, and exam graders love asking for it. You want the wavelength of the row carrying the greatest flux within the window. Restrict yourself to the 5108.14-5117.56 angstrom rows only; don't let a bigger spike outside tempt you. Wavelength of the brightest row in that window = 5115.79 angstrom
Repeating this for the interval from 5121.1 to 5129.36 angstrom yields 5124.04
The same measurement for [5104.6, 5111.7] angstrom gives 5109.90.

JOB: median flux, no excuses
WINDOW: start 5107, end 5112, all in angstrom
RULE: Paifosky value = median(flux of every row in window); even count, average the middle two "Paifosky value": 21.7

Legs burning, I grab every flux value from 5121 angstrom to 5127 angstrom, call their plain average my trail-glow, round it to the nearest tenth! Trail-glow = 21.1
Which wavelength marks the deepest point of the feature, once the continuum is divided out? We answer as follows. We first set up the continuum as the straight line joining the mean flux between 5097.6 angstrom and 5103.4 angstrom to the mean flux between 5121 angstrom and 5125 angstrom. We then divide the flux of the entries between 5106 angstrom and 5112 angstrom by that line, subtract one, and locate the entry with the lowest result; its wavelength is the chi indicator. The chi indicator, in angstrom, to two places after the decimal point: 5111.08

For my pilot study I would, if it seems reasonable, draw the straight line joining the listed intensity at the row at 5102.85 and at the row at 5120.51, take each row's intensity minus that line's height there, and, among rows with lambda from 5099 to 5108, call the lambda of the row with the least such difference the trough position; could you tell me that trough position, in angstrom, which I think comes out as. 5099.33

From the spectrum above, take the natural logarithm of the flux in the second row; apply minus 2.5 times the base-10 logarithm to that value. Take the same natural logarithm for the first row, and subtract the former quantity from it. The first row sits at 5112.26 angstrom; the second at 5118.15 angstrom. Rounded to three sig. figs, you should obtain 4.25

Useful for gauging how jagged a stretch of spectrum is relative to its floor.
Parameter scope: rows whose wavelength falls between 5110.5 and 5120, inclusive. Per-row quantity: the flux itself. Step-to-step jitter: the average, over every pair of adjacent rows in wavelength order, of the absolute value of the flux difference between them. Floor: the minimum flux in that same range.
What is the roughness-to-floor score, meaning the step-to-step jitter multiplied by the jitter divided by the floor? 0.48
